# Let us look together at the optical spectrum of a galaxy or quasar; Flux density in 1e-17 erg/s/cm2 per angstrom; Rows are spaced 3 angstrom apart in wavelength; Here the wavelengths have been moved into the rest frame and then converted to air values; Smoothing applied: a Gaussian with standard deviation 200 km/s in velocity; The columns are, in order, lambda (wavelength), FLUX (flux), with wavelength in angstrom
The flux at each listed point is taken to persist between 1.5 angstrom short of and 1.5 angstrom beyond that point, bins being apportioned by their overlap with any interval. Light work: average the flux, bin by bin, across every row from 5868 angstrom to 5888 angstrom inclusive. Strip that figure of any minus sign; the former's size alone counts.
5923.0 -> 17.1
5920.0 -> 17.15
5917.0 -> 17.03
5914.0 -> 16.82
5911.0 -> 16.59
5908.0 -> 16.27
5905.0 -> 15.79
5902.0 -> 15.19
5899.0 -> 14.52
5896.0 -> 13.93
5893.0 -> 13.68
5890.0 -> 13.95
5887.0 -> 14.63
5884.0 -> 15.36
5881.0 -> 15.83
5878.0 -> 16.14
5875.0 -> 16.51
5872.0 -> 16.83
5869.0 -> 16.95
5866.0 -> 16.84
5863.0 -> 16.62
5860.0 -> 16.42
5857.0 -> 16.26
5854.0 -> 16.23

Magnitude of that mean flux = 16.0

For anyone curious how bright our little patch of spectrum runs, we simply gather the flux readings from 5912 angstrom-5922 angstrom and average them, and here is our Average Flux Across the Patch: 17.0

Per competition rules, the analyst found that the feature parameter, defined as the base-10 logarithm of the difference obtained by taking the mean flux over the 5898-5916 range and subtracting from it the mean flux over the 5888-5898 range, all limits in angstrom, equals 0.30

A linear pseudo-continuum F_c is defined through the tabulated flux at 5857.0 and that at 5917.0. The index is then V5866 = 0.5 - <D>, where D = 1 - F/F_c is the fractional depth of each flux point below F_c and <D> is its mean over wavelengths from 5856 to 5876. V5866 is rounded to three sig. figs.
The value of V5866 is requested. 0.516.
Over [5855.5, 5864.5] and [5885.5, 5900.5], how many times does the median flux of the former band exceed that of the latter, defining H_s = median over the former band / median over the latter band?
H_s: 1.18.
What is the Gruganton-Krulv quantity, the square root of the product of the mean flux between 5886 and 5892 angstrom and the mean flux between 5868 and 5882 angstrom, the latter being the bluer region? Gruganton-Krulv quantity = 15.3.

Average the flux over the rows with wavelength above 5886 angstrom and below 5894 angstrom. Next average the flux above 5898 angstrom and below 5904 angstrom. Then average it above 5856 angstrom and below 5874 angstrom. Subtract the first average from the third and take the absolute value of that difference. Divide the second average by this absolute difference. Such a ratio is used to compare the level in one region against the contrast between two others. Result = 5.8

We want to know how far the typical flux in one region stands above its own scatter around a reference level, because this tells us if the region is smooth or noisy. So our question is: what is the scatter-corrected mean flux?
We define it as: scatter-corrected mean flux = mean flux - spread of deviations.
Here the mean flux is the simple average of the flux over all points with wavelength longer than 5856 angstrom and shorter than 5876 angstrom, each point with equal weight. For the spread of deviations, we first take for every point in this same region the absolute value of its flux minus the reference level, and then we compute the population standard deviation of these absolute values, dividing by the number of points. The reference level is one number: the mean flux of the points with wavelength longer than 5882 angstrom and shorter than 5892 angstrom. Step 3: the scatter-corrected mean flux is 16.4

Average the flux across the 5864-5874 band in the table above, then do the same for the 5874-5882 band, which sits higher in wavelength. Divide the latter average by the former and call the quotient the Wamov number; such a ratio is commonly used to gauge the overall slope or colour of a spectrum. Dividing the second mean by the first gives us 0.96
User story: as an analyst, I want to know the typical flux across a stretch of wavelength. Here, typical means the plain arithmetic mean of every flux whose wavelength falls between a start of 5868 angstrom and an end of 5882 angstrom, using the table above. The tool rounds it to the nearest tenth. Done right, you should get 16.5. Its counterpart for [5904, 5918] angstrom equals 16.5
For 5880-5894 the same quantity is 14.7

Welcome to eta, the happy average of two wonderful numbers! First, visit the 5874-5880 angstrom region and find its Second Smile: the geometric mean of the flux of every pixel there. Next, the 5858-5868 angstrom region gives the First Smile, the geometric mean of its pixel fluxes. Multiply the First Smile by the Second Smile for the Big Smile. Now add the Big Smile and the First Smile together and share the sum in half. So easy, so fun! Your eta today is 144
